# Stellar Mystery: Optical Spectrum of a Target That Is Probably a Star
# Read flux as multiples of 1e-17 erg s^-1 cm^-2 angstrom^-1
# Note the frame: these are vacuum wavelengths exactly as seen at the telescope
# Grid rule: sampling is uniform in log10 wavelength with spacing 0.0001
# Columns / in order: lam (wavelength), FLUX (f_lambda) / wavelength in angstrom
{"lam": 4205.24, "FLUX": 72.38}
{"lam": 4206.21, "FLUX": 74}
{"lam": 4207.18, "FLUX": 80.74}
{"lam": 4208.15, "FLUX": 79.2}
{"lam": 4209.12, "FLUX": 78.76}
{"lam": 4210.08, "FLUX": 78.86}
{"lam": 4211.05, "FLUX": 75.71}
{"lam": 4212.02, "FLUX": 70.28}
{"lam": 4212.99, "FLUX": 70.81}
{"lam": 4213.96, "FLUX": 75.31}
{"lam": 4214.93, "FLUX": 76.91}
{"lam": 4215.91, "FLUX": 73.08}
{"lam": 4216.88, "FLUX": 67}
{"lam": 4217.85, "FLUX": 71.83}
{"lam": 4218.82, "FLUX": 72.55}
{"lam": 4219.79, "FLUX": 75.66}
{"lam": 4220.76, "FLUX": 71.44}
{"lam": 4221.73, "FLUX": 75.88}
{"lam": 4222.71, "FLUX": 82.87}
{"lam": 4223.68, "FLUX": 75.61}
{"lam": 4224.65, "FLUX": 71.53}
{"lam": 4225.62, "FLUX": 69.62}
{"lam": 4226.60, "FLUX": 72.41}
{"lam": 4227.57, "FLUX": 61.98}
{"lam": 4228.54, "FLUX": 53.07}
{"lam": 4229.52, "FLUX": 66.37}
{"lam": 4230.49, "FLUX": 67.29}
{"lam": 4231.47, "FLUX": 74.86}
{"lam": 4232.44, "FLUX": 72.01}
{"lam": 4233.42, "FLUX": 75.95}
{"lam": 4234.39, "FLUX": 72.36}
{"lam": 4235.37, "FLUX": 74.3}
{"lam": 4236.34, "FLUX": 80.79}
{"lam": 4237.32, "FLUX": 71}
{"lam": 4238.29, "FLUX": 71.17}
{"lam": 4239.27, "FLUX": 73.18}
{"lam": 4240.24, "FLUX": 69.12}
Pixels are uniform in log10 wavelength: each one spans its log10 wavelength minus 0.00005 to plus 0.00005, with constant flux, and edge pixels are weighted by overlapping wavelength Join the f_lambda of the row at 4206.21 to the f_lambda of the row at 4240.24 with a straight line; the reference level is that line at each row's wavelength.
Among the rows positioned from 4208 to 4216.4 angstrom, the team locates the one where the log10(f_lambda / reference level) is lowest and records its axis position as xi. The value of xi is 4212.02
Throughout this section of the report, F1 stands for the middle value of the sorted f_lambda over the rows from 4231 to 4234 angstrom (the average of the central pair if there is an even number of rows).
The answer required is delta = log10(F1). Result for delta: 1.87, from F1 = 74.9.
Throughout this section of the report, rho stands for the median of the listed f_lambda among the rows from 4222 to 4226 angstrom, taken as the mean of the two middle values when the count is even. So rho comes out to 73.6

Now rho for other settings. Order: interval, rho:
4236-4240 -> 72.2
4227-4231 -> 64.2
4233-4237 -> 75.1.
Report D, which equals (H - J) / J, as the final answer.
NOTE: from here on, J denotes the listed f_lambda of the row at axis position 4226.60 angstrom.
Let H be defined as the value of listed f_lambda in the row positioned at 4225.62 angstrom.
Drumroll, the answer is -0.04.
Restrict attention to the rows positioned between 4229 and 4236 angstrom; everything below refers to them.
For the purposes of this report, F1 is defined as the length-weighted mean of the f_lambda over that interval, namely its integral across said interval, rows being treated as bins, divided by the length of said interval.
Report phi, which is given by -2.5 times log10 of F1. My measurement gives -4.64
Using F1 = 72.0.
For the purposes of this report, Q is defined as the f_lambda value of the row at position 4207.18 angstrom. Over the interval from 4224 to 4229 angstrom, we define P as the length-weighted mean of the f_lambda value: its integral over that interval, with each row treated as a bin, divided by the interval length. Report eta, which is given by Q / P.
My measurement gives 1.22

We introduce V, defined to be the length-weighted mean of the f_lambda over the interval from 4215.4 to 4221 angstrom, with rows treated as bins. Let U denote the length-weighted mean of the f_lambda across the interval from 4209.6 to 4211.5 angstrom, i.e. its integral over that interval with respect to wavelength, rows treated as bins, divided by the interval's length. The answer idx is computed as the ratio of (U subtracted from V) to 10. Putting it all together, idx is -0.6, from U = 77.5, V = 71.9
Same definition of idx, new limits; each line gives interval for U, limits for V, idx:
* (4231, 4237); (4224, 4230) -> -0.9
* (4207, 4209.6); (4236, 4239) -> -0.6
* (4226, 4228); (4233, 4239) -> 0.7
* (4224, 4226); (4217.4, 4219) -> 0.1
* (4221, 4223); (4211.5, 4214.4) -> -0.6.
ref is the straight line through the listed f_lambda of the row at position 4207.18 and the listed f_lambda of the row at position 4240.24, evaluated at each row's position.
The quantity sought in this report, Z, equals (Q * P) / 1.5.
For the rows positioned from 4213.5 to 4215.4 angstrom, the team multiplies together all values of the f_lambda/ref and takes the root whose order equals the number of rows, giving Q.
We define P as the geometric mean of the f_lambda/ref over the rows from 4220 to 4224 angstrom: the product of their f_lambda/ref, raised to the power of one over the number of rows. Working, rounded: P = 1.01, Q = 0.97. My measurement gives 0.66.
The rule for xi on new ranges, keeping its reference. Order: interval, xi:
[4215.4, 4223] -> 4216.88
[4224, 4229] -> 4228.54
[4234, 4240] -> 4237.32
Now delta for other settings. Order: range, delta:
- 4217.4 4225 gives 1.87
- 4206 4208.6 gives 1.90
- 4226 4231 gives 1.82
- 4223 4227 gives 1.86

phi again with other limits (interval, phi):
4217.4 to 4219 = -4.65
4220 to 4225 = -4.70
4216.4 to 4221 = -4.64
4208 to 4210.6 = -4.75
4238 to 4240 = -4.64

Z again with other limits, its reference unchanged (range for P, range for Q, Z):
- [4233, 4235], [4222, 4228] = 0.67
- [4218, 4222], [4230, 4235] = 0.65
